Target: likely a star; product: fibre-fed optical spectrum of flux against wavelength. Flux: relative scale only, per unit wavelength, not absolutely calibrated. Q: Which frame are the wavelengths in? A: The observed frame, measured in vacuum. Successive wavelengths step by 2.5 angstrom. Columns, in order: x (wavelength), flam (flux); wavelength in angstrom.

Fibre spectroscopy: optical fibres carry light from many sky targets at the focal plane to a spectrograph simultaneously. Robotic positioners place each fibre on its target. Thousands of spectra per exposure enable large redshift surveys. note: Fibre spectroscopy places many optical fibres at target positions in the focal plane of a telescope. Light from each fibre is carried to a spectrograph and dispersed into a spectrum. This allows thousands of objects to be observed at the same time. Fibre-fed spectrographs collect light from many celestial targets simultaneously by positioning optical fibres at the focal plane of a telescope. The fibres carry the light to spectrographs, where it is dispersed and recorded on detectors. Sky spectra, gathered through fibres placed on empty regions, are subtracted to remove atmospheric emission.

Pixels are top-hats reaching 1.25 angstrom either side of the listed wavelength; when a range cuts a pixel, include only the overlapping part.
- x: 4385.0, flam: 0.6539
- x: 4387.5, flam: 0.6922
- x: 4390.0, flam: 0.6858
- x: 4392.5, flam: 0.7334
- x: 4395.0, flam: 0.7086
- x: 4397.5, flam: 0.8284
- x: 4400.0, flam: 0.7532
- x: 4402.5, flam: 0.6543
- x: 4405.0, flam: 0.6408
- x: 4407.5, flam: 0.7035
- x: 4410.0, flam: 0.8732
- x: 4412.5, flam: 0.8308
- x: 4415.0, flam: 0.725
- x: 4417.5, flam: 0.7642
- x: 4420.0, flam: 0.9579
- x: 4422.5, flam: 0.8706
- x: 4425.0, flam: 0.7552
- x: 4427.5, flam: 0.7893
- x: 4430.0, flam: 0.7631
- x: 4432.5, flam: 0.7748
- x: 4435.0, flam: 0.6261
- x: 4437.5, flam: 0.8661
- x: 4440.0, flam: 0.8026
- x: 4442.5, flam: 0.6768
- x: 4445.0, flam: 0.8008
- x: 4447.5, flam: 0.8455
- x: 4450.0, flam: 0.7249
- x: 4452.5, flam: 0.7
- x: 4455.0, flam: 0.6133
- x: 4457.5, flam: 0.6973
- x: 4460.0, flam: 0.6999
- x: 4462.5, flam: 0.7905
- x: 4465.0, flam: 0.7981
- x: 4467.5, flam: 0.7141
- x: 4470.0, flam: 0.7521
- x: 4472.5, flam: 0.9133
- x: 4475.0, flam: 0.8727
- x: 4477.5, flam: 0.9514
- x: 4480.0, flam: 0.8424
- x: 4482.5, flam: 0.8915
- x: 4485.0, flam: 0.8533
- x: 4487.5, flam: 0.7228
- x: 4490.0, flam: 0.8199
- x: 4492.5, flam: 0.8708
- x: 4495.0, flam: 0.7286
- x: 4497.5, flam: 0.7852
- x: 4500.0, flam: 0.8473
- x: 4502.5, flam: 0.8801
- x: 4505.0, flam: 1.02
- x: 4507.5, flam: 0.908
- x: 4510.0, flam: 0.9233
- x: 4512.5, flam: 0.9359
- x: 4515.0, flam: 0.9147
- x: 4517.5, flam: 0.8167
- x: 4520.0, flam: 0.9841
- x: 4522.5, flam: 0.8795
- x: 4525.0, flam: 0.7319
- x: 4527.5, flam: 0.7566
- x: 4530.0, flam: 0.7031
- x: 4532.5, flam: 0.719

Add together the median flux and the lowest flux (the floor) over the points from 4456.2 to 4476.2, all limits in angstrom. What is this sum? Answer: 1.47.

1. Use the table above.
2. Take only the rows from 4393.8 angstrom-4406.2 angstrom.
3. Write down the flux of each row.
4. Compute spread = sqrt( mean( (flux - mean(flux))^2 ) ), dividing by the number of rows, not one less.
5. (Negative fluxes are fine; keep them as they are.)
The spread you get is 0.07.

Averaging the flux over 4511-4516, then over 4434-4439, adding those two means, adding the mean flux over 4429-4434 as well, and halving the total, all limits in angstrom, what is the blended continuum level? 1.22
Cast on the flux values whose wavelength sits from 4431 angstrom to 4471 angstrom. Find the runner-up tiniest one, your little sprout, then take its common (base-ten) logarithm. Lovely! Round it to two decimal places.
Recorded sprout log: -0.20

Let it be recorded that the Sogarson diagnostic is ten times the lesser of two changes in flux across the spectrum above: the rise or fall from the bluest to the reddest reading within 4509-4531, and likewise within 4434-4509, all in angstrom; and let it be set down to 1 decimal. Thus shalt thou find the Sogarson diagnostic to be -2.2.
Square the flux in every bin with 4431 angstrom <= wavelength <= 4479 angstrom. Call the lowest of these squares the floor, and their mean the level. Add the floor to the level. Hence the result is 0.98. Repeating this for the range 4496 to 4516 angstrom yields 1.43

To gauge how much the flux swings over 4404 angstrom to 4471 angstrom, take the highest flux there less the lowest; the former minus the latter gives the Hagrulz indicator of 0.34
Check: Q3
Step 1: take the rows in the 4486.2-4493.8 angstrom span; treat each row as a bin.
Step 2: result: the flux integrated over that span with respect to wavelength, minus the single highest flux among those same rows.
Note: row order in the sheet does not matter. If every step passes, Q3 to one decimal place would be 5.2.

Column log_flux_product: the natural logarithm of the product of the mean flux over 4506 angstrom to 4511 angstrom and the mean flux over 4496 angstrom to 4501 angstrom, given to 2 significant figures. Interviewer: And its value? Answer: -0.29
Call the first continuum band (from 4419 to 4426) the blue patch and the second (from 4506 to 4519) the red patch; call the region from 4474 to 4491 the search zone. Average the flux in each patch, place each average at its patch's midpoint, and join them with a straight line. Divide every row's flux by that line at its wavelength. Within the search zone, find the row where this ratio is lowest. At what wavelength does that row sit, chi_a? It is 4487.5 angstrom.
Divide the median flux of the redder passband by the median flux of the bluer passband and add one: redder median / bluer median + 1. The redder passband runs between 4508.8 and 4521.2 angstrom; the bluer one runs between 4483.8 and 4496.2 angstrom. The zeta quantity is 2.13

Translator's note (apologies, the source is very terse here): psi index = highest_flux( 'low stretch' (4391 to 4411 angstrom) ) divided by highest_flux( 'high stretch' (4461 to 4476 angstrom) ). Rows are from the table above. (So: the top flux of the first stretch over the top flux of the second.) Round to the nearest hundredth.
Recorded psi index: 0.96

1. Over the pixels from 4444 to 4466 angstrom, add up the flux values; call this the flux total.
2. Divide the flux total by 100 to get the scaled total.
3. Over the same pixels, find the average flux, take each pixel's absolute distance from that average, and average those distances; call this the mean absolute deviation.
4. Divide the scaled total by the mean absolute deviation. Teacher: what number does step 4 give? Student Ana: 1.11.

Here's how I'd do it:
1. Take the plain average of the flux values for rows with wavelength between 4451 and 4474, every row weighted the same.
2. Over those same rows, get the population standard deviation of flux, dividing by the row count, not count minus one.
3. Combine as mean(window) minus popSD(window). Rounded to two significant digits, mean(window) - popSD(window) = 0.66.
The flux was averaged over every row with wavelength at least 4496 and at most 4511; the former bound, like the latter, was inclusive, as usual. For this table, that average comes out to 0.89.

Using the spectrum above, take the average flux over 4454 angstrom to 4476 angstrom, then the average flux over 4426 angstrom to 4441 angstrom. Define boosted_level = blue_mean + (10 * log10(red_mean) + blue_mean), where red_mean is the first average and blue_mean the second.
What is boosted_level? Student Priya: 0.36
